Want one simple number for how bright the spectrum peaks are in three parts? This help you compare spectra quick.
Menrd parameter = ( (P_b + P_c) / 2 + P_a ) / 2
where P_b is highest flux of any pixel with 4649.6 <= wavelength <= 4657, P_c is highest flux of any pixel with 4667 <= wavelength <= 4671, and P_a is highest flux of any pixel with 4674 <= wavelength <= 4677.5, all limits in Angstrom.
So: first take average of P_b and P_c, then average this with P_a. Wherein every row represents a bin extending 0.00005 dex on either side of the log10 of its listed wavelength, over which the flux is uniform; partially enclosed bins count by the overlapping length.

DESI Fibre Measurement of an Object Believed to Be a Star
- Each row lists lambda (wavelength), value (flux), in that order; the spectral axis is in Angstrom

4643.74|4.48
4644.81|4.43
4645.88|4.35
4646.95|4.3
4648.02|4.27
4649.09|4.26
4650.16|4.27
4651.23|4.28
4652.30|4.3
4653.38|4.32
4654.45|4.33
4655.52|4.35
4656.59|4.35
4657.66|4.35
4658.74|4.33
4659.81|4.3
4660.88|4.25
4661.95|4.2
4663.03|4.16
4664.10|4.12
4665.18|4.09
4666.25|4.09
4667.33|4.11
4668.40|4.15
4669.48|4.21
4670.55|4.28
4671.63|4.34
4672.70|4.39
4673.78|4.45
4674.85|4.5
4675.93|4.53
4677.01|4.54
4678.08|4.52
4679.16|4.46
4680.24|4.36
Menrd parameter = 4.43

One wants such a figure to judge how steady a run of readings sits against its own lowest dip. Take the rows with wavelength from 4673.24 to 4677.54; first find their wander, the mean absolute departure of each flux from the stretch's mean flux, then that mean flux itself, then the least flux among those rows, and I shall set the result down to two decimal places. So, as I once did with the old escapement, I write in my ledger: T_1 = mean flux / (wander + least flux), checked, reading 1.01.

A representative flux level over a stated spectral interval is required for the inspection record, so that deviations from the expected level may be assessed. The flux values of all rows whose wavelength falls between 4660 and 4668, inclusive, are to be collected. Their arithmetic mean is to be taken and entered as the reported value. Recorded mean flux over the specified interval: 4.15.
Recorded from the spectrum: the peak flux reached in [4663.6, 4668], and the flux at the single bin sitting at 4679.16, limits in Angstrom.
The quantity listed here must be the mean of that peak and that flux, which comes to 4.29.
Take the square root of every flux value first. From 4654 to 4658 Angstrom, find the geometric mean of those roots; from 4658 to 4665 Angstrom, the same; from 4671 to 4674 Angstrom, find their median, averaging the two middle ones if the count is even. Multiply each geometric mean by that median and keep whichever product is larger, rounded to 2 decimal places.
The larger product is 4.37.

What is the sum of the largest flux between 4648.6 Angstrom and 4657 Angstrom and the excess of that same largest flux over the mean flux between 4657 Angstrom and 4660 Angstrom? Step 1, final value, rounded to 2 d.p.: 4.37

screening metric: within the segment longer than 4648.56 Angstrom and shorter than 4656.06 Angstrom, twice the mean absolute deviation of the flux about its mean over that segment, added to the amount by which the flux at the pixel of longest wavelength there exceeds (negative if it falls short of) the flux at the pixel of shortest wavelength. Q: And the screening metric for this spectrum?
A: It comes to 0.14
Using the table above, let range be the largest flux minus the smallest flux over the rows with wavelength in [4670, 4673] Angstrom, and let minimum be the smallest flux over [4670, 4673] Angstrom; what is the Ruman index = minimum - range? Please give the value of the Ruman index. 4.17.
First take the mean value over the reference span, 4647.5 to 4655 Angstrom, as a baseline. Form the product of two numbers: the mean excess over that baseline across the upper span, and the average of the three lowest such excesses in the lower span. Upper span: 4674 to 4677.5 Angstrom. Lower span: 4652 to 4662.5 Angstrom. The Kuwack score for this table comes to -0.009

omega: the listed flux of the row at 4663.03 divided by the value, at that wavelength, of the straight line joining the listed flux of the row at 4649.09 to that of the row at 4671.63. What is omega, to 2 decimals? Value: 0.97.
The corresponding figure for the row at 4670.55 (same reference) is 0.99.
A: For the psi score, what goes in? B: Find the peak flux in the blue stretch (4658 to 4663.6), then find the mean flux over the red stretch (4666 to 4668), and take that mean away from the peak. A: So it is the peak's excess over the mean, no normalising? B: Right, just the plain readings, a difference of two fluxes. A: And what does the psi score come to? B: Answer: 0.23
